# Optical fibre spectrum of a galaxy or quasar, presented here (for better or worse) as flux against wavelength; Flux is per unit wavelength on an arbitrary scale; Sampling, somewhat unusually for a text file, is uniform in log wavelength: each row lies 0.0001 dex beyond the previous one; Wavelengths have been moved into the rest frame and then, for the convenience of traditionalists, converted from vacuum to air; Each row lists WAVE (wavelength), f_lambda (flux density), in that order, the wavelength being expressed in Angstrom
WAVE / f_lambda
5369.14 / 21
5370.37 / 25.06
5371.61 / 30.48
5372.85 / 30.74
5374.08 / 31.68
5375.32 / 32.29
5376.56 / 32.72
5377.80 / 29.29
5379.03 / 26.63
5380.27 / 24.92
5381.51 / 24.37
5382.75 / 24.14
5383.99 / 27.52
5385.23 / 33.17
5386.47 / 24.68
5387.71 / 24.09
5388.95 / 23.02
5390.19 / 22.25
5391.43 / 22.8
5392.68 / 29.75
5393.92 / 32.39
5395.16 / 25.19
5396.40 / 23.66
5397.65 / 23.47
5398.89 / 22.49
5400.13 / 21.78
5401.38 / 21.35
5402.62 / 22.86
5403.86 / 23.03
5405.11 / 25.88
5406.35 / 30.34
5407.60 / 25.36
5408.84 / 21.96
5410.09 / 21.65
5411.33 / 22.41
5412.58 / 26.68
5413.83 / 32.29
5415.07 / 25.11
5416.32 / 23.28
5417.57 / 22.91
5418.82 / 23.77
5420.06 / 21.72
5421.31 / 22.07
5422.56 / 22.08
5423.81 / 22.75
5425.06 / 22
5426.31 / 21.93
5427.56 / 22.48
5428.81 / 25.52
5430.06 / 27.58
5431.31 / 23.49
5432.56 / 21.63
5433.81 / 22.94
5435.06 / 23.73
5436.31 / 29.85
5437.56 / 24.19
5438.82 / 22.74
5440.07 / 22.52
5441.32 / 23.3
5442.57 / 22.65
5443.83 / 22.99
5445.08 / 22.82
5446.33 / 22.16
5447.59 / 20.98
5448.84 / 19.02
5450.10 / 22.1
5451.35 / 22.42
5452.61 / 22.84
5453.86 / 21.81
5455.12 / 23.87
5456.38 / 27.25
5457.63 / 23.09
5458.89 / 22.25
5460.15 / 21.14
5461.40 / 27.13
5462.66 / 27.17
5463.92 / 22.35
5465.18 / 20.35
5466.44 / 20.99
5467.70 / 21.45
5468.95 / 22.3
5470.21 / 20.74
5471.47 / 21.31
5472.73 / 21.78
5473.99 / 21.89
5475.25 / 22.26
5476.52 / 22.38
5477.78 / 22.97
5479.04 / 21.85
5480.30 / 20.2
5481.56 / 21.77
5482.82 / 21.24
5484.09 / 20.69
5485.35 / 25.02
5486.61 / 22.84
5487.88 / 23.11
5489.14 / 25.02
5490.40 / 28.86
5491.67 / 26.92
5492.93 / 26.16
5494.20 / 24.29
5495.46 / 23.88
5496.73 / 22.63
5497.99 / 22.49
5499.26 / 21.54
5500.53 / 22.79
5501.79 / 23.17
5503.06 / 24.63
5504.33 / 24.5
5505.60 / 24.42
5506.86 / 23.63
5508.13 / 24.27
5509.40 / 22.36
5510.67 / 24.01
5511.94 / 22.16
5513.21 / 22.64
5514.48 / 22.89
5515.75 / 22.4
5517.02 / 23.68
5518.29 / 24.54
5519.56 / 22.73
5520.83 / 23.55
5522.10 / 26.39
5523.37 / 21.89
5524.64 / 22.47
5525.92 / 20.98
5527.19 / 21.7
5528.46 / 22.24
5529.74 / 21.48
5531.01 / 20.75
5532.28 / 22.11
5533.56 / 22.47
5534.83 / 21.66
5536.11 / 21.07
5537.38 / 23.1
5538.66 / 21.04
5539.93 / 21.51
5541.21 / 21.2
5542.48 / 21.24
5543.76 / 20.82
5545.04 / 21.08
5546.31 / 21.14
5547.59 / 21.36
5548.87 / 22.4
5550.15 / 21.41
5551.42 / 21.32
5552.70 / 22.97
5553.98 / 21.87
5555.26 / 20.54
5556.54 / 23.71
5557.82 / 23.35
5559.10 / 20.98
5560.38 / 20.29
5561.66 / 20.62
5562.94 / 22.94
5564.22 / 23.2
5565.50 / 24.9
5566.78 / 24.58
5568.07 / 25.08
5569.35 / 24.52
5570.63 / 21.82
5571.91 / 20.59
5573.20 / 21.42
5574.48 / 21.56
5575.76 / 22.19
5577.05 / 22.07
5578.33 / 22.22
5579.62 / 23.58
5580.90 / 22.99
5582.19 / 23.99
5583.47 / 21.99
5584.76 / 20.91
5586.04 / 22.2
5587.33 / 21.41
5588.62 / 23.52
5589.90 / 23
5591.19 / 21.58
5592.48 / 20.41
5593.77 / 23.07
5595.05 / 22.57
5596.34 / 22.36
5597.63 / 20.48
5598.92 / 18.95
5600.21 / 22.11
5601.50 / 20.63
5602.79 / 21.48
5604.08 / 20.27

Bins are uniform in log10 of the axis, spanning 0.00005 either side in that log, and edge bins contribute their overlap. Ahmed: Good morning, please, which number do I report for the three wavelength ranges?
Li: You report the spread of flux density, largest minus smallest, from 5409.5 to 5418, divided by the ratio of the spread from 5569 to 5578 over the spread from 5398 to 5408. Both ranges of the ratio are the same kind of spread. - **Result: 24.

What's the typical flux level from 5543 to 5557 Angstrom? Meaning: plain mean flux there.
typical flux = 21.7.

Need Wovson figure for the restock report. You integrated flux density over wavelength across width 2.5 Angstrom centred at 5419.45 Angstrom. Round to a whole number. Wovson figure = 57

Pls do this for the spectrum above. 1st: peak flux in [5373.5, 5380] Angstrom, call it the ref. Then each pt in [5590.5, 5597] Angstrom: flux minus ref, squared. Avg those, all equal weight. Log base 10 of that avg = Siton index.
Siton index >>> 2.06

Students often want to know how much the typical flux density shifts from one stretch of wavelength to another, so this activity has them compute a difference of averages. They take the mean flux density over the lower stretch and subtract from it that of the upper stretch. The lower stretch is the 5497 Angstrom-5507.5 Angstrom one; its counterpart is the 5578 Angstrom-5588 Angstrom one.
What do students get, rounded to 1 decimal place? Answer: 1.0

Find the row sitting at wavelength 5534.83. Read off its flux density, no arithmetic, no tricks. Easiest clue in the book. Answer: 21.66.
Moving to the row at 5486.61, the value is 22.84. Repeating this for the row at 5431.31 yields 23.49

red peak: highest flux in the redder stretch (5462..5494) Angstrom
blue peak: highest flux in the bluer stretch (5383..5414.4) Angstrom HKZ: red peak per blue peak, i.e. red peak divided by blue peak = 0.87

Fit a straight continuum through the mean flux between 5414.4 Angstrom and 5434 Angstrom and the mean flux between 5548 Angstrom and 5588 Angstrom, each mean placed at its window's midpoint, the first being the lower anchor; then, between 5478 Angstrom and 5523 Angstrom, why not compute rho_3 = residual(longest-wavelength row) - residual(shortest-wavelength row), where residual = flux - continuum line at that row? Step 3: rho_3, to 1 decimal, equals 4.8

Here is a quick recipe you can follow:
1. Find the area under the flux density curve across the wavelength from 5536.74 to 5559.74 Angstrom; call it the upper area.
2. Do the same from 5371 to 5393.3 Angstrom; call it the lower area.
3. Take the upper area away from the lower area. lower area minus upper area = 113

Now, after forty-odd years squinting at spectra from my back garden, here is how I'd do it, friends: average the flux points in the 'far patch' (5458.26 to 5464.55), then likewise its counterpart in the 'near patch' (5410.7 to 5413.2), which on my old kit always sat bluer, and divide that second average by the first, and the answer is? 1.02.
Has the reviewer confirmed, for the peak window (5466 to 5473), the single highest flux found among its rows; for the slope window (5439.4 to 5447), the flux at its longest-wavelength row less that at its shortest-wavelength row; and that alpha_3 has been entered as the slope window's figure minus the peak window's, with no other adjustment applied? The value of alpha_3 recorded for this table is -22.7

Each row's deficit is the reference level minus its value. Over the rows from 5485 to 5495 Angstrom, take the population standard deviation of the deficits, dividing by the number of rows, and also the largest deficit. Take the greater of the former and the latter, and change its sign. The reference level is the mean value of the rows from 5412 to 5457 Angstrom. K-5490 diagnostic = -1.87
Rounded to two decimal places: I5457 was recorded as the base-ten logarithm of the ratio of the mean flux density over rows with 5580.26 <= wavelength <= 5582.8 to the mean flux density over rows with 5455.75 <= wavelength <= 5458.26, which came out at -0.03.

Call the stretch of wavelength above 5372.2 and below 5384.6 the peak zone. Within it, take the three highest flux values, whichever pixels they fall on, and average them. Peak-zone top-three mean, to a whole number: 32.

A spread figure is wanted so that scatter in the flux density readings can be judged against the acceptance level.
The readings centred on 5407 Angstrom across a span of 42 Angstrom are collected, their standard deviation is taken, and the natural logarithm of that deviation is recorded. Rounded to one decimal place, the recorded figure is 1.1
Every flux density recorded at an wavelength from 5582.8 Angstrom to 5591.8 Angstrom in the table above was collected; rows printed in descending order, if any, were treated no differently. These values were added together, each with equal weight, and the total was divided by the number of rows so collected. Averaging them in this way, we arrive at 22.1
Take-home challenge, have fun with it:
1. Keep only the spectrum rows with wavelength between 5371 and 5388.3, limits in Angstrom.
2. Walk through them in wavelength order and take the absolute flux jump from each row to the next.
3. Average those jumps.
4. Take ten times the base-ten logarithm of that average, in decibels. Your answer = 3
